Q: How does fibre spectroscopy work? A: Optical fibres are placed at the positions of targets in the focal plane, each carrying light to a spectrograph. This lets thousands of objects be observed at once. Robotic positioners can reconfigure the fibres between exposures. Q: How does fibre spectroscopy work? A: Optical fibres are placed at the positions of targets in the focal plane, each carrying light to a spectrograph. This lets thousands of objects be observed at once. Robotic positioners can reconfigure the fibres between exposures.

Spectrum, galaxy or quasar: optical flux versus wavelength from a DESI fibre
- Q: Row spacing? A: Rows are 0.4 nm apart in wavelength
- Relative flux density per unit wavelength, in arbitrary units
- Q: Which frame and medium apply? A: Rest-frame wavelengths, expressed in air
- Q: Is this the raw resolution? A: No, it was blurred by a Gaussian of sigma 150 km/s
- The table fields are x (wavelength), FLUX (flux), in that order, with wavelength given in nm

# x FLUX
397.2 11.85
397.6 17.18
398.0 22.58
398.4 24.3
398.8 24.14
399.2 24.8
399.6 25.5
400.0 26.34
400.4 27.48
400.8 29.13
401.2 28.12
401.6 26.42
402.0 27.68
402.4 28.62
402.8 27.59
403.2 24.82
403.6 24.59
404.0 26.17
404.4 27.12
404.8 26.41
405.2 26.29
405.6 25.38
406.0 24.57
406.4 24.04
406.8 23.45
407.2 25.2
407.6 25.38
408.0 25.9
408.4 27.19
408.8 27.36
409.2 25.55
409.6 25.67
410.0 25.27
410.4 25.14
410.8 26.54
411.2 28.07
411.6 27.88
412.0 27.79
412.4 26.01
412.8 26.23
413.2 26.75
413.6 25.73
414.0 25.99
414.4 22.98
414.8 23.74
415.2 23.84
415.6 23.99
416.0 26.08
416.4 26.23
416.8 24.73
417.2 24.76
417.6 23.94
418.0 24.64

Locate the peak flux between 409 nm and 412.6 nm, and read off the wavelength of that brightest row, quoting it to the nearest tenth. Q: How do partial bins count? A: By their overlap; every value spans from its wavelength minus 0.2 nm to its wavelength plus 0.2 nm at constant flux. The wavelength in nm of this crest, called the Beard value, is 411.2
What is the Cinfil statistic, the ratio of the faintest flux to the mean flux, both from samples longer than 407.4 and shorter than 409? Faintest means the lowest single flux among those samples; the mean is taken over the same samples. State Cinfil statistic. 0.959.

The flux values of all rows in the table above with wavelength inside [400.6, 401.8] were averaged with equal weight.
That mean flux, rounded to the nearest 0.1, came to 27.9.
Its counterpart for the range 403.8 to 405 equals 26.6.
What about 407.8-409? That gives 26.8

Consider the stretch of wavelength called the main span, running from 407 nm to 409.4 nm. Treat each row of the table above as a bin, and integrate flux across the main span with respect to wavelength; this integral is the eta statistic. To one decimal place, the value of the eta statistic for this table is 62.6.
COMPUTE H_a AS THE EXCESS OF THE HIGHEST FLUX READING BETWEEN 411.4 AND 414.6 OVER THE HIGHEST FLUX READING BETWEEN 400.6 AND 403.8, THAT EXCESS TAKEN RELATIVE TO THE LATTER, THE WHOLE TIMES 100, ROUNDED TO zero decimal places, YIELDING -4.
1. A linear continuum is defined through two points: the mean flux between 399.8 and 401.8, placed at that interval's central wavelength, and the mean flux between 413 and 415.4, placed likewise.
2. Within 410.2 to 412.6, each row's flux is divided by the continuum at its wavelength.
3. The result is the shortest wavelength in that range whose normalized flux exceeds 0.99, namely 410.8 nm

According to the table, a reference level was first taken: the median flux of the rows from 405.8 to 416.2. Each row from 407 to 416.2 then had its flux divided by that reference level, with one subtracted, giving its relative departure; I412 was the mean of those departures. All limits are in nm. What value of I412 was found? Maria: 0.005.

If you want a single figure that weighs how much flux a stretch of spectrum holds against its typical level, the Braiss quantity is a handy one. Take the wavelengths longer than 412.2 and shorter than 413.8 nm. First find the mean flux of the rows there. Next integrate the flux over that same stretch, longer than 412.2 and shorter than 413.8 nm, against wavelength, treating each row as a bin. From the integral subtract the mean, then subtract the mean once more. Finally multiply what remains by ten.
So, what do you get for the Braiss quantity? -105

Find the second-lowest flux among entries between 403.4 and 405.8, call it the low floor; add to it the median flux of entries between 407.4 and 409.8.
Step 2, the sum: 51.2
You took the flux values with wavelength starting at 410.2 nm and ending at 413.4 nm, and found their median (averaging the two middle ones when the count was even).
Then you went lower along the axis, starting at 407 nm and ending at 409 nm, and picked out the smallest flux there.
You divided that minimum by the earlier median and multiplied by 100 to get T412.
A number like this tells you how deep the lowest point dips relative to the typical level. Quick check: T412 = 95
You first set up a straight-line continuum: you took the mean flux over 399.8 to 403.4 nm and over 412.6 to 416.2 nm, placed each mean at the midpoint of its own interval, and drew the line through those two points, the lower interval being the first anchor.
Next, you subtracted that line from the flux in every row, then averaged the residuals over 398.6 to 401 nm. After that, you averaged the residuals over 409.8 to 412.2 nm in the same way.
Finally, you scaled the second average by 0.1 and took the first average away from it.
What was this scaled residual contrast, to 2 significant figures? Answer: 1.6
